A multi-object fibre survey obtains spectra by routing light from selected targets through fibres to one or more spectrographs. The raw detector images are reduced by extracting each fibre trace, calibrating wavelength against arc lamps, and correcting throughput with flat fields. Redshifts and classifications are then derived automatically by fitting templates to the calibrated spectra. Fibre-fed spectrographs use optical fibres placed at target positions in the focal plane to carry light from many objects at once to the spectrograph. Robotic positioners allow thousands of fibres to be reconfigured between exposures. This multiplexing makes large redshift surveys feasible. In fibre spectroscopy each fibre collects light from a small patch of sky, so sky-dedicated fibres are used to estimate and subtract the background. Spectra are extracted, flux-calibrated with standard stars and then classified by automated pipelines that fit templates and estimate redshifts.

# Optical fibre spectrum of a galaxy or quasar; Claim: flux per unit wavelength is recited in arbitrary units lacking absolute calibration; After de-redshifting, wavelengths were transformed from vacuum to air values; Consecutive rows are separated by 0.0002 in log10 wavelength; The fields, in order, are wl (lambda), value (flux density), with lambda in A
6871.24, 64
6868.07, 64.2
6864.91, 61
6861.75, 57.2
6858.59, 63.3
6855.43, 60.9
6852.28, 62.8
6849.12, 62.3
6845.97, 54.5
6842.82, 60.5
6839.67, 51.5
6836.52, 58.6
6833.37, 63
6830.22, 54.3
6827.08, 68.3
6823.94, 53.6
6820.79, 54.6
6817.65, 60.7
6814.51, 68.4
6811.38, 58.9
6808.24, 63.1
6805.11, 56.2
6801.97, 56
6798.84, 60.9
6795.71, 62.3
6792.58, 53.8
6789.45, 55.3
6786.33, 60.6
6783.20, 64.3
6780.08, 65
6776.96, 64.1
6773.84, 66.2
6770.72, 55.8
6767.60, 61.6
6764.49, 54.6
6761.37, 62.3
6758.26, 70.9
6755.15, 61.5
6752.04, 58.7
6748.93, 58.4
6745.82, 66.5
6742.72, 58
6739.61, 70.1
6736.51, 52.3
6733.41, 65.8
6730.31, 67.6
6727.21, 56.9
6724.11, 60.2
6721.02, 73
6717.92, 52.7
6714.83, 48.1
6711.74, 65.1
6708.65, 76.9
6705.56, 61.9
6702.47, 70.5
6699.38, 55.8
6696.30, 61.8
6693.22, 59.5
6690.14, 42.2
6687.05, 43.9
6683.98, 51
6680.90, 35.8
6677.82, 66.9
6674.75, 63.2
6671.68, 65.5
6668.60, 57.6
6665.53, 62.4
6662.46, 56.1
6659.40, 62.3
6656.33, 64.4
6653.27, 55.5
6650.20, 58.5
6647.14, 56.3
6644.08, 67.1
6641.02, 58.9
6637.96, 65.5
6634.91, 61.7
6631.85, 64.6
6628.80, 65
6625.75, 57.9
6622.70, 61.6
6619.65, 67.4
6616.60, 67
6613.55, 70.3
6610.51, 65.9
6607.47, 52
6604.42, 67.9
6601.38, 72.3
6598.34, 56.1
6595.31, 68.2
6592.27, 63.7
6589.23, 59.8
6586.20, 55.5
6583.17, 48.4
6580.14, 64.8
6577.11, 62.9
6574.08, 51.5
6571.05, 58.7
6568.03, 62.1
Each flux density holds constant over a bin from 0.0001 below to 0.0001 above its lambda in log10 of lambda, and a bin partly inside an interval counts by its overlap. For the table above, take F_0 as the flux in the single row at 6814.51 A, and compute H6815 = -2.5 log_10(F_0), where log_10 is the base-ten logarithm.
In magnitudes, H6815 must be -4.59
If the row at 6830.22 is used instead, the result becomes -4.34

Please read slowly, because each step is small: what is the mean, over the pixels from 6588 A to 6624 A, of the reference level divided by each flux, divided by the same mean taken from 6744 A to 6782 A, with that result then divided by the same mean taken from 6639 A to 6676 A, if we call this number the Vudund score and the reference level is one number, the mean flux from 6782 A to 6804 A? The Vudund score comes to 0.99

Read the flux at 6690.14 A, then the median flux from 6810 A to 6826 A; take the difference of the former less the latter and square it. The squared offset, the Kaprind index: 279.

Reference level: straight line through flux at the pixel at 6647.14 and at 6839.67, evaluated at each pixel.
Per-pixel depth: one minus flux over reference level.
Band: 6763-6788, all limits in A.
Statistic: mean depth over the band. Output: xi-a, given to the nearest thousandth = -0.159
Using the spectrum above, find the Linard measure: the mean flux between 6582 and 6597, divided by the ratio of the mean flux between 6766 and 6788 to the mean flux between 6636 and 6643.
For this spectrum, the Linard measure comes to 59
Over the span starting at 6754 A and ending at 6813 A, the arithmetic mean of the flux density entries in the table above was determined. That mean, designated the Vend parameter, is 60.7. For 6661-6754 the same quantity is 59.5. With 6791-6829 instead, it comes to 59.7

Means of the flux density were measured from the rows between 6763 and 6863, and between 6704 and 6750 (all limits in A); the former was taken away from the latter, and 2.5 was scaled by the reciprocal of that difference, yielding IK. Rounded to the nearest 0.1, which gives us 1.0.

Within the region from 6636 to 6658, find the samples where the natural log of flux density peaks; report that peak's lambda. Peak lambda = 6644.08 A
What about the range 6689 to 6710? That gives 6708.65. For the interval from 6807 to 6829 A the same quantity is 6814.51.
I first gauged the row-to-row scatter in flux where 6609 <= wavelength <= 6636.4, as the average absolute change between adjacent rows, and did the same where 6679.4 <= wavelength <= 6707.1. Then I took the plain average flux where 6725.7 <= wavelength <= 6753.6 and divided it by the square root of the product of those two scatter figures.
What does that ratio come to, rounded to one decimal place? 10.9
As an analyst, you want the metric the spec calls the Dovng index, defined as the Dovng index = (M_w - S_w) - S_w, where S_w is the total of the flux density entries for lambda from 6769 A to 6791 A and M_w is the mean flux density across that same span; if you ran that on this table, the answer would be -801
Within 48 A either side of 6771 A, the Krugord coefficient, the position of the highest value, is 6758.26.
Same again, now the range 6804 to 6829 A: 6814.51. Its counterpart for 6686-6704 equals 6702.47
